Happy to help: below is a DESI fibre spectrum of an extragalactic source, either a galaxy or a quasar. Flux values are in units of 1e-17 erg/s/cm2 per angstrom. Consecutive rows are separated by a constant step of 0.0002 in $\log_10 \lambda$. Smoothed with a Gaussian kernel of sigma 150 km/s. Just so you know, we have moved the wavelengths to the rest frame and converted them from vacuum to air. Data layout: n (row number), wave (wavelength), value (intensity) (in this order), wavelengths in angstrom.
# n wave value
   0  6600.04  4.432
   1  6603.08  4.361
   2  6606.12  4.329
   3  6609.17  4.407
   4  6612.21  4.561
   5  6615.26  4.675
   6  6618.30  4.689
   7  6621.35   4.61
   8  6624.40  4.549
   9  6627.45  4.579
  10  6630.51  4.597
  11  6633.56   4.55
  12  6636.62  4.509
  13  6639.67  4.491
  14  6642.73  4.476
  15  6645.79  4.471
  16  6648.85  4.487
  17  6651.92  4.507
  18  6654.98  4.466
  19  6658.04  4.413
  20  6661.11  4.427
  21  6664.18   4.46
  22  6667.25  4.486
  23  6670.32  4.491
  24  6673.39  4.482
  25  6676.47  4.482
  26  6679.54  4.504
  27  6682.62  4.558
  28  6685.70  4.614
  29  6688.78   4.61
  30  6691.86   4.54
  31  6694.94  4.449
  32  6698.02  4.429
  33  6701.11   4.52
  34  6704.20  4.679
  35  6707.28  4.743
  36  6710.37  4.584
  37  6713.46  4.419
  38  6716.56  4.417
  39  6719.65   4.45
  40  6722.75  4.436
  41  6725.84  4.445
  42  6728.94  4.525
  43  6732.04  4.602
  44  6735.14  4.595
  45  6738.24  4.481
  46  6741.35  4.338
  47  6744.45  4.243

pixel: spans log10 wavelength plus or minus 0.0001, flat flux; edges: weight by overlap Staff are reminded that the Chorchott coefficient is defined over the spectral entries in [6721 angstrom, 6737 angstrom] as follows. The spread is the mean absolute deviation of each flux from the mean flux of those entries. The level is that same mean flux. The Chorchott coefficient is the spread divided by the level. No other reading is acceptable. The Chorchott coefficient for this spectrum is 0.0142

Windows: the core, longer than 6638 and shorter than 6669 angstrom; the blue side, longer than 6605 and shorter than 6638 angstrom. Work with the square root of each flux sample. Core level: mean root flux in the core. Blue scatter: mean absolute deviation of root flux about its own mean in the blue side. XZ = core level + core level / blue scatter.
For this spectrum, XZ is 123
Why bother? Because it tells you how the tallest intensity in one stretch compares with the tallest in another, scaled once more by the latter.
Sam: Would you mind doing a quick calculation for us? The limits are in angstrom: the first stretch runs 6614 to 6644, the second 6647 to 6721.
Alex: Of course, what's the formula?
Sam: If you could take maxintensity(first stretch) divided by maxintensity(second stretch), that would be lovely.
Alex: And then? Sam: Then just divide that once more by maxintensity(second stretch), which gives 0.208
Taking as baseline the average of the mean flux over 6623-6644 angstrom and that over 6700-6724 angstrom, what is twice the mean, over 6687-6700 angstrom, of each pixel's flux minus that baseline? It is -0.05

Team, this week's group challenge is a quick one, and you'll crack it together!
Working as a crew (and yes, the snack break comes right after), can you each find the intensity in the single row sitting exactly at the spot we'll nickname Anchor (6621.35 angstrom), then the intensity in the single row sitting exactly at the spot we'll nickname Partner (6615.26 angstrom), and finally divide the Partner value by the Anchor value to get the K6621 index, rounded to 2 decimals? 1.01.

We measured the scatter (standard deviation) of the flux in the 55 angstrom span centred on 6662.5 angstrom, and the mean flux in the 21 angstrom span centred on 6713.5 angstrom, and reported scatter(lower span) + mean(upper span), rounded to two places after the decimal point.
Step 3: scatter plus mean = 4.58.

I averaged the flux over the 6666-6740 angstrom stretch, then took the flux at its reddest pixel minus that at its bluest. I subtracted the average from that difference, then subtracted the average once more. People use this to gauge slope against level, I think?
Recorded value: -9.05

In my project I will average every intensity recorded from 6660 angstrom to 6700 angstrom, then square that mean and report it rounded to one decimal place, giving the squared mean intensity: 20.3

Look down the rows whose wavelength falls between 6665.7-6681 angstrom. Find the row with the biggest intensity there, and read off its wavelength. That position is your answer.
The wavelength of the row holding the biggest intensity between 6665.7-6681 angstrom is 6679.54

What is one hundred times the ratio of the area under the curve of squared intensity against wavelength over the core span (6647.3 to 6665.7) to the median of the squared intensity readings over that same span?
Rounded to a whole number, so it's 1837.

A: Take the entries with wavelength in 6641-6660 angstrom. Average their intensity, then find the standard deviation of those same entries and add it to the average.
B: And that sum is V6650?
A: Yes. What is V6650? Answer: 4.50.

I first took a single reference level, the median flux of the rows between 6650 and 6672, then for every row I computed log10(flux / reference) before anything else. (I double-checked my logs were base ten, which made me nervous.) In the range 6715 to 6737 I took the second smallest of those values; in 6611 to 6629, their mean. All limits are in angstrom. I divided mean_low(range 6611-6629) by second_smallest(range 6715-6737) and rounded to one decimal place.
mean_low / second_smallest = -4.7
